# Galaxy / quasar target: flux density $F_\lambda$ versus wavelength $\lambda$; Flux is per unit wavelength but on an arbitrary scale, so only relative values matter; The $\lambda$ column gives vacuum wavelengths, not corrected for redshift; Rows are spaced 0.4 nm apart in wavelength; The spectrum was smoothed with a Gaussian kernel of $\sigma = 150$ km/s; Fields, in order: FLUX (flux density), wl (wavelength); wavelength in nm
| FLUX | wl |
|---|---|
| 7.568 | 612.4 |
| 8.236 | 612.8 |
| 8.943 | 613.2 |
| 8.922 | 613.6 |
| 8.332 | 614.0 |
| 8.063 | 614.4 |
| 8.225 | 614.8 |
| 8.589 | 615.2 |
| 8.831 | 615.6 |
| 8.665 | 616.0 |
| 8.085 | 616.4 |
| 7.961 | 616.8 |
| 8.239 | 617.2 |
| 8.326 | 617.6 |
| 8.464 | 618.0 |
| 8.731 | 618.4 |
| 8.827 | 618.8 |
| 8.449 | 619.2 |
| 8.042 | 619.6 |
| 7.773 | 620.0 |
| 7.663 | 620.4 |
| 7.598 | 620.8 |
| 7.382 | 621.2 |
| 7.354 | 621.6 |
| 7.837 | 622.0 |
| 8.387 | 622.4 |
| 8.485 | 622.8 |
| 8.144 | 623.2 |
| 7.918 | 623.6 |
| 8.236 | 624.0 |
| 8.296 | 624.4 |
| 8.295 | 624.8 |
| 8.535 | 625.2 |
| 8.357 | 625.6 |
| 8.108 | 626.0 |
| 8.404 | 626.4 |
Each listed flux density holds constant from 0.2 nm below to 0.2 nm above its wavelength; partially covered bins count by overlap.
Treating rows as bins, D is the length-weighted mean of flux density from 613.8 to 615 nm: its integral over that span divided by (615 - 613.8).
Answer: 8.21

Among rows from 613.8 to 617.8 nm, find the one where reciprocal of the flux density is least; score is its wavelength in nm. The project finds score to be 615.6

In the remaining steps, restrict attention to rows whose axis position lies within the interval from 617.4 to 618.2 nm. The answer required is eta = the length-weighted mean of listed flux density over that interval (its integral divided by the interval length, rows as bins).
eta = 8.4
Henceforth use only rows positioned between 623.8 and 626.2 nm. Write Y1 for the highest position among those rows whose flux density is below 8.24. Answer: 626.0 nm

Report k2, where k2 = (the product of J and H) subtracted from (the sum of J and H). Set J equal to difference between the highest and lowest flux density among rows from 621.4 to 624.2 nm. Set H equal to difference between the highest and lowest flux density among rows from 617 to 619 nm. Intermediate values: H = 0.6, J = 1.13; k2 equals 1.05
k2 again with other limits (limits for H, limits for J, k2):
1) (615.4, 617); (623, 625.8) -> 0.95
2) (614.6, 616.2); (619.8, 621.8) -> 0.77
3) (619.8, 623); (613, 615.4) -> 1.02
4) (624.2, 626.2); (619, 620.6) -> 0.88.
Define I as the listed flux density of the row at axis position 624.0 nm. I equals 8.236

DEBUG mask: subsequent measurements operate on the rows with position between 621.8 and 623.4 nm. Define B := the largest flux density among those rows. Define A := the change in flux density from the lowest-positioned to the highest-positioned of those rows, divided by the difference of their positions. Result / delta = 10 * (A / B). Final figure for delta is 0.3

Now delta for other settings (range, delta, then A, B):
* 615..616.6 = -0.5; -0.4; 8.831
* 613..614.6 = -0.8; -0.7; 8.943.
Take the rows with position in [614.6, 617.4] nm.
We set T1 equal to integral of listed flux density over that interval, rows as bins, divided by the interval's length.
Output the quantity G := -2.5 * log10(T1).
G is -2.31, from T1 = 8.37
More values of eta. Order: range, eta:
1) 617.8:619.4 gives 8.6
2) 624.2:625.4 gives 8.4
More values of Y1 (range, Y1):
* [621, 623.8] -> 623.6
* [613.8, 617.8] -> 617.2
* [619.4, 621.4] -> 621.2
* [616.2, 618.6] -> 617.2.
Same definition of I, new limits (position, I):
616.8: 7.961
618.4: 8.731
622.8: 8.485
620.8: 7.598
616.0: 8.665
